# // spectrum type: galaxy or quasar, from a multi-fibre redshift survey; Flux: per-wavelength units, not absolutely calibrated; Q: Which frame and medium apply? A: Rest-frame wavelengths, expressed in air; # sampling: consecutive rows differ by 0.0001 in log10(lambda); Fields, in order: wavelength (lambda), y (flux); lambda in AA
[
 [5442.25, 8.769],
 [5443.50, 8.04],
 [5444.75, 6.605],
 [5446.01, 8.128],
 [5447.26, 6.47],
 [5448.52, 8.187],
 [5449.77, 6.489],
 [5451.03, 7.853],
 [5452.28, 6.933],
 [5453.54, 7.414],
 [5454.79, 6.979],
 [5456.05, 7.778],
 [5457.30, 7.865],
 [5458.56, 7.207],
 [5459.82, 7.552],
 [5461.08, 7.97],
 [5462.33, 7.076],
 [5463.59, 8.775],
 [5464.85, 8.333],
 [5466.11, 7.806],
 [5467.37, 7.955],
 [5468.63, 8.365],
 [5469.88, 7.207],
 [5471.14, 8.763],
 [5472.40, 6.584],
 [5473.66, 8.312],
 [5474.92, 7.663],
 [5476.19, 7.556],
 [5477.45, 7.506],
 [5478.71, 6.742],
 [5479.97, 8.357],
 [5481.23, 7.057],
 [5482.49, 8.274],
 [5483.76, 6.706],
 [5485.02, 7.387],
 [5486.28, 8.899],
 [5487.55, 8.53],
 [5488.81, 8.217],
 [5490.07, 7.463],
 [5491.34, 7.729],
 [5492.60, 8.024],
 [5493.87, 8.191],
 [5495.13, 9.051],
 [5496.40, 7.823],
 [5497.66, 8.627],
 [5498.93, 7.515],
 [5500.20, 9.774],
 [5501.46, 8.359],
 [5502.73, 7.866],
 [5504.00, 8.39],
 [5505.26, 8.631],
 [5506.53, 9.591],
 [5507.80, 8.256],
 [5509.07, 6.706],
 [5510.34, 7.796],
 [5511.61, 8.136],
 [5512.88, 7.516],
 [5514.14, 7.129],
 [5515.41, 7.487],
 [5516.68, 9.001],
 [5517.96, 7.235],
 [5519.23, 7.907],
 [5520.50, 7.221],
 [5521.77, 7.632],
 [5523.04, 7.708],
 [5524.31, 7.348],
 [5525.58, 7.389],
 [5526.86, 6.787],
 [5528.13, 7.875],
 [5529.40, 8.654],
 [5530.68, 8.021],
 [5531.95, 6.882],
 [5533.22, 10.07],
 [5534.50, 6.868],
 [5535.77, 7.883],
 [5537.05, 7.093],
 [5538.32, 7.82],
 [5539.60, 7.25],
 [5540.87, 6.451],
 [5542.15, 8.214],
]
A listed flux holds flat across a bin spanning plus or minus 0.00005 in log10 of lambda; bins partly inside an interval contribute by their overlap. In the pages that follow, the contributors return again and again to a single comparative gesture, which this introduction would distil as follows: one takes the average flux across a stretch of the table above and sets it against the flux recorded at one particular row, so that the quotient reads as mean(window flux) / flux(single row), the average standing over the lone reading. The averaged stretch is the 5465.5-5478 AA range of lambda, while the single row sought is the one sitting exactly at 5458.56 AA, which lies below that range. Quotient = 1.08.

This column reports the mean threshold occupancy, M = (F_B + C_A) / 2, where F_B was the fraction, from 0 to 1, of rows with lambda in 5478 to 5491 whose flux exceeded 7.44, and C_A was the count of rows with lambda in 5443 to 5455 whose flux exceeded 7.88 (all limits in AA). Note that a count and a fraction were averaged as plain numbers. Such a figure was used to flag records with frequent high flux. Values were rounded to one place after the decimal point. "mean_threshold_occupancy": 1.8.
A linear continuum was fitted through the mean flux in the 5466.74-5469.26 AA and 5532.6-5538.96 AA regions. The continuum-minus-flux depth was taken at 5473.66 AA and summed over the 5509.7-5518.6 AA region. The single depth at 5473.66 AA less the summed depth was -2.0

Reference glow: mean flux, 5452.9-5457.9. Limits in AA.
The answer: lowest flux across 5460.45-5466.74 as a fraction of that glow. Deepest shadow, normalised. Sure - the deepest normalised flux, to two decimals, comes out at 0.94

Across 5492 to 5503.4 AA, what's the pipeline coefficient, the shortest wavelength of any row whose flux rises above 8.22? 5495.13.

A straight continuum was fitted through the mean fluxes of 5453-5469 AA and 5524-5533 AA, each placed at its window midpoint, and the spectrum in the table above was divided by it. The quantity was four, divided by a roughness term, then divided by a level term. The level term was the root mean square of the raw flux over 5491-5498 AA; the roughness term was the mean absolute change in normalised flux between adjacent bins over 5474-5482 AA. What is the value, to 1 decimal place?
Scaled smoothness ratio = 4.9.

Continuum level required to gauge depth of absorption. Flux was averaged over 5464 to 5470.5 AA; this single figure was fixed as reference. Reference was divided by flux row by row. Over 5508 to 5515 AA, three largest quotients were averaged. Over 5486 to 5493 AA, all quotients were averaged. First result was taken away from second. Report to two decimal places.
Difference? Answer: -0.14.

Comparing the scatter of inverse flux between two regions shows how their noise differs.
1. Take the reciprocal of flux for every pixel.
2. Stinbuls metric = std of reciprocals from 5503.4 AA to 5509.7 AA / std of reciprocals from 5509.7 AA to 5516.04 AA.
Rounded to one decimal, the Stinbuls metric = 2.6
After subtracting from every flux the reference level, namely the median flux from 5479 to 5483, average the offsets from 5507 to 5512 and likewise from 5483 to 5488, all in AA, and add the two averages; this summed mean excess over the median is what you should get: -0.9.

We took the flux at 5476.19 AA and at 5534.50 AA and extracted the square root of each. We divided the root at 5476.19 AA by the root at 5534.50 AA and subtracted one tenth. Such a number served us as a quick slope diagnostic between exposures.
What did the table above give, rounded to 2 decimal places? 0.95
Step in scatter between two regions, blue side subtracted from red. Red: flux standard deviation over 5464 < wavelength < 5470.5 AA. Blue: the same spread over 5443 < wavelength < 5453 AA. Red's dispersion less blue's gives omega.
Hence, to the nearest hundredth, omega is -0.31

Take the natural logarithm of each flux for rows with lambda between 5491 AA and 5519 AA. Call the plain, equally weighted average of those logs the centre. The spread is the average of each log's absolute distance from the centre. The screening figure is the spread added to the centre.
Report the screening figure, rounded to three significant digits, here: 2.16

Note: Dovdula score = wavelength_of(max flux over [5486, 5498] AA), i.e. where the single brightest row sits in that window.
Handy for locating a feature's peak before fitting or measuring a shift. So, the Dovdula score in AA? 5495.13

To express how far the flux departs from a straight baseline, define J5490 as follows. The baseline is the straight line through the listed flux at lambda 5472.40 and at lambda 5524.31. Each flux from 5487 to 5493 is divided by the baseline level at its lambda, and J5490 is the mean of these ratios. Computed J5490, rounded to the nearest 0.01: 1.17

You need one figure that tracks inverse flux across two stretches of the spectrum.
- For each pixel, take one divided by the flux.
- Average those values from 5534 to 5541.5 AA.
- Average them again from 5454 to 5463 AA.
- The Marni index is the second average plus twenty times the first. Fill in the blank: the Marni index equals 2.91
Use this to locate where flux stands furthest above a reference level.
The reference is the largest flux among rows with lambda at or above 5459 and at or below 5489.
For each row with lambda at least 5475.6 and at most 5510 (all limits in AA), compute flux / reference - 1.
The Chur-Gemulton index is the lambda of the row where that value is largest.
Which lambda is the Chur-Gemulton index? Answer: 5500.20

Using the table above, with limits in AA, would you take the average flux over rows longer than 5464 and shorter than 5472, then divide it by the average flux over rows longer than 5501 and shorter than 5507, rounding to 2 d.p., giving 0.94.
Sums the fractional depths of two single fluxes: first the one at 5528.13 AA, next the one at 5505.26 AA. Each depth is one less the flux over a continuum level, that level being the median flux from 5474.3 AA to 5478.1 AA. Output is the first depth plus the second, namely -0.18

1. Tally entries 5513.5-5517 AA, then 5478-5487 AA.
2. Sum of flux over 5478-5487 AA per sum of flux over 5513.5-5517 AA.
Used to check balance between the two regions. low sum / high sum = 2.3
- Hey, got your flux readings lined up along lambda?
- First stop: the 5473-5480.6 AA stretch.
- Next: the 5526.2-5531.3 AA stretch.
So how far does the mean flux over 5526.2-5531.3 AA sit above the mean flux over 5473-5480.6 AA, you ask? 0.14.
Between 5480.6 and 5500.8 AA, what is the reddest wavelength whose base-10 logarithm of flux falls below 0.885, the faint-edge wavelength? 5498.93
